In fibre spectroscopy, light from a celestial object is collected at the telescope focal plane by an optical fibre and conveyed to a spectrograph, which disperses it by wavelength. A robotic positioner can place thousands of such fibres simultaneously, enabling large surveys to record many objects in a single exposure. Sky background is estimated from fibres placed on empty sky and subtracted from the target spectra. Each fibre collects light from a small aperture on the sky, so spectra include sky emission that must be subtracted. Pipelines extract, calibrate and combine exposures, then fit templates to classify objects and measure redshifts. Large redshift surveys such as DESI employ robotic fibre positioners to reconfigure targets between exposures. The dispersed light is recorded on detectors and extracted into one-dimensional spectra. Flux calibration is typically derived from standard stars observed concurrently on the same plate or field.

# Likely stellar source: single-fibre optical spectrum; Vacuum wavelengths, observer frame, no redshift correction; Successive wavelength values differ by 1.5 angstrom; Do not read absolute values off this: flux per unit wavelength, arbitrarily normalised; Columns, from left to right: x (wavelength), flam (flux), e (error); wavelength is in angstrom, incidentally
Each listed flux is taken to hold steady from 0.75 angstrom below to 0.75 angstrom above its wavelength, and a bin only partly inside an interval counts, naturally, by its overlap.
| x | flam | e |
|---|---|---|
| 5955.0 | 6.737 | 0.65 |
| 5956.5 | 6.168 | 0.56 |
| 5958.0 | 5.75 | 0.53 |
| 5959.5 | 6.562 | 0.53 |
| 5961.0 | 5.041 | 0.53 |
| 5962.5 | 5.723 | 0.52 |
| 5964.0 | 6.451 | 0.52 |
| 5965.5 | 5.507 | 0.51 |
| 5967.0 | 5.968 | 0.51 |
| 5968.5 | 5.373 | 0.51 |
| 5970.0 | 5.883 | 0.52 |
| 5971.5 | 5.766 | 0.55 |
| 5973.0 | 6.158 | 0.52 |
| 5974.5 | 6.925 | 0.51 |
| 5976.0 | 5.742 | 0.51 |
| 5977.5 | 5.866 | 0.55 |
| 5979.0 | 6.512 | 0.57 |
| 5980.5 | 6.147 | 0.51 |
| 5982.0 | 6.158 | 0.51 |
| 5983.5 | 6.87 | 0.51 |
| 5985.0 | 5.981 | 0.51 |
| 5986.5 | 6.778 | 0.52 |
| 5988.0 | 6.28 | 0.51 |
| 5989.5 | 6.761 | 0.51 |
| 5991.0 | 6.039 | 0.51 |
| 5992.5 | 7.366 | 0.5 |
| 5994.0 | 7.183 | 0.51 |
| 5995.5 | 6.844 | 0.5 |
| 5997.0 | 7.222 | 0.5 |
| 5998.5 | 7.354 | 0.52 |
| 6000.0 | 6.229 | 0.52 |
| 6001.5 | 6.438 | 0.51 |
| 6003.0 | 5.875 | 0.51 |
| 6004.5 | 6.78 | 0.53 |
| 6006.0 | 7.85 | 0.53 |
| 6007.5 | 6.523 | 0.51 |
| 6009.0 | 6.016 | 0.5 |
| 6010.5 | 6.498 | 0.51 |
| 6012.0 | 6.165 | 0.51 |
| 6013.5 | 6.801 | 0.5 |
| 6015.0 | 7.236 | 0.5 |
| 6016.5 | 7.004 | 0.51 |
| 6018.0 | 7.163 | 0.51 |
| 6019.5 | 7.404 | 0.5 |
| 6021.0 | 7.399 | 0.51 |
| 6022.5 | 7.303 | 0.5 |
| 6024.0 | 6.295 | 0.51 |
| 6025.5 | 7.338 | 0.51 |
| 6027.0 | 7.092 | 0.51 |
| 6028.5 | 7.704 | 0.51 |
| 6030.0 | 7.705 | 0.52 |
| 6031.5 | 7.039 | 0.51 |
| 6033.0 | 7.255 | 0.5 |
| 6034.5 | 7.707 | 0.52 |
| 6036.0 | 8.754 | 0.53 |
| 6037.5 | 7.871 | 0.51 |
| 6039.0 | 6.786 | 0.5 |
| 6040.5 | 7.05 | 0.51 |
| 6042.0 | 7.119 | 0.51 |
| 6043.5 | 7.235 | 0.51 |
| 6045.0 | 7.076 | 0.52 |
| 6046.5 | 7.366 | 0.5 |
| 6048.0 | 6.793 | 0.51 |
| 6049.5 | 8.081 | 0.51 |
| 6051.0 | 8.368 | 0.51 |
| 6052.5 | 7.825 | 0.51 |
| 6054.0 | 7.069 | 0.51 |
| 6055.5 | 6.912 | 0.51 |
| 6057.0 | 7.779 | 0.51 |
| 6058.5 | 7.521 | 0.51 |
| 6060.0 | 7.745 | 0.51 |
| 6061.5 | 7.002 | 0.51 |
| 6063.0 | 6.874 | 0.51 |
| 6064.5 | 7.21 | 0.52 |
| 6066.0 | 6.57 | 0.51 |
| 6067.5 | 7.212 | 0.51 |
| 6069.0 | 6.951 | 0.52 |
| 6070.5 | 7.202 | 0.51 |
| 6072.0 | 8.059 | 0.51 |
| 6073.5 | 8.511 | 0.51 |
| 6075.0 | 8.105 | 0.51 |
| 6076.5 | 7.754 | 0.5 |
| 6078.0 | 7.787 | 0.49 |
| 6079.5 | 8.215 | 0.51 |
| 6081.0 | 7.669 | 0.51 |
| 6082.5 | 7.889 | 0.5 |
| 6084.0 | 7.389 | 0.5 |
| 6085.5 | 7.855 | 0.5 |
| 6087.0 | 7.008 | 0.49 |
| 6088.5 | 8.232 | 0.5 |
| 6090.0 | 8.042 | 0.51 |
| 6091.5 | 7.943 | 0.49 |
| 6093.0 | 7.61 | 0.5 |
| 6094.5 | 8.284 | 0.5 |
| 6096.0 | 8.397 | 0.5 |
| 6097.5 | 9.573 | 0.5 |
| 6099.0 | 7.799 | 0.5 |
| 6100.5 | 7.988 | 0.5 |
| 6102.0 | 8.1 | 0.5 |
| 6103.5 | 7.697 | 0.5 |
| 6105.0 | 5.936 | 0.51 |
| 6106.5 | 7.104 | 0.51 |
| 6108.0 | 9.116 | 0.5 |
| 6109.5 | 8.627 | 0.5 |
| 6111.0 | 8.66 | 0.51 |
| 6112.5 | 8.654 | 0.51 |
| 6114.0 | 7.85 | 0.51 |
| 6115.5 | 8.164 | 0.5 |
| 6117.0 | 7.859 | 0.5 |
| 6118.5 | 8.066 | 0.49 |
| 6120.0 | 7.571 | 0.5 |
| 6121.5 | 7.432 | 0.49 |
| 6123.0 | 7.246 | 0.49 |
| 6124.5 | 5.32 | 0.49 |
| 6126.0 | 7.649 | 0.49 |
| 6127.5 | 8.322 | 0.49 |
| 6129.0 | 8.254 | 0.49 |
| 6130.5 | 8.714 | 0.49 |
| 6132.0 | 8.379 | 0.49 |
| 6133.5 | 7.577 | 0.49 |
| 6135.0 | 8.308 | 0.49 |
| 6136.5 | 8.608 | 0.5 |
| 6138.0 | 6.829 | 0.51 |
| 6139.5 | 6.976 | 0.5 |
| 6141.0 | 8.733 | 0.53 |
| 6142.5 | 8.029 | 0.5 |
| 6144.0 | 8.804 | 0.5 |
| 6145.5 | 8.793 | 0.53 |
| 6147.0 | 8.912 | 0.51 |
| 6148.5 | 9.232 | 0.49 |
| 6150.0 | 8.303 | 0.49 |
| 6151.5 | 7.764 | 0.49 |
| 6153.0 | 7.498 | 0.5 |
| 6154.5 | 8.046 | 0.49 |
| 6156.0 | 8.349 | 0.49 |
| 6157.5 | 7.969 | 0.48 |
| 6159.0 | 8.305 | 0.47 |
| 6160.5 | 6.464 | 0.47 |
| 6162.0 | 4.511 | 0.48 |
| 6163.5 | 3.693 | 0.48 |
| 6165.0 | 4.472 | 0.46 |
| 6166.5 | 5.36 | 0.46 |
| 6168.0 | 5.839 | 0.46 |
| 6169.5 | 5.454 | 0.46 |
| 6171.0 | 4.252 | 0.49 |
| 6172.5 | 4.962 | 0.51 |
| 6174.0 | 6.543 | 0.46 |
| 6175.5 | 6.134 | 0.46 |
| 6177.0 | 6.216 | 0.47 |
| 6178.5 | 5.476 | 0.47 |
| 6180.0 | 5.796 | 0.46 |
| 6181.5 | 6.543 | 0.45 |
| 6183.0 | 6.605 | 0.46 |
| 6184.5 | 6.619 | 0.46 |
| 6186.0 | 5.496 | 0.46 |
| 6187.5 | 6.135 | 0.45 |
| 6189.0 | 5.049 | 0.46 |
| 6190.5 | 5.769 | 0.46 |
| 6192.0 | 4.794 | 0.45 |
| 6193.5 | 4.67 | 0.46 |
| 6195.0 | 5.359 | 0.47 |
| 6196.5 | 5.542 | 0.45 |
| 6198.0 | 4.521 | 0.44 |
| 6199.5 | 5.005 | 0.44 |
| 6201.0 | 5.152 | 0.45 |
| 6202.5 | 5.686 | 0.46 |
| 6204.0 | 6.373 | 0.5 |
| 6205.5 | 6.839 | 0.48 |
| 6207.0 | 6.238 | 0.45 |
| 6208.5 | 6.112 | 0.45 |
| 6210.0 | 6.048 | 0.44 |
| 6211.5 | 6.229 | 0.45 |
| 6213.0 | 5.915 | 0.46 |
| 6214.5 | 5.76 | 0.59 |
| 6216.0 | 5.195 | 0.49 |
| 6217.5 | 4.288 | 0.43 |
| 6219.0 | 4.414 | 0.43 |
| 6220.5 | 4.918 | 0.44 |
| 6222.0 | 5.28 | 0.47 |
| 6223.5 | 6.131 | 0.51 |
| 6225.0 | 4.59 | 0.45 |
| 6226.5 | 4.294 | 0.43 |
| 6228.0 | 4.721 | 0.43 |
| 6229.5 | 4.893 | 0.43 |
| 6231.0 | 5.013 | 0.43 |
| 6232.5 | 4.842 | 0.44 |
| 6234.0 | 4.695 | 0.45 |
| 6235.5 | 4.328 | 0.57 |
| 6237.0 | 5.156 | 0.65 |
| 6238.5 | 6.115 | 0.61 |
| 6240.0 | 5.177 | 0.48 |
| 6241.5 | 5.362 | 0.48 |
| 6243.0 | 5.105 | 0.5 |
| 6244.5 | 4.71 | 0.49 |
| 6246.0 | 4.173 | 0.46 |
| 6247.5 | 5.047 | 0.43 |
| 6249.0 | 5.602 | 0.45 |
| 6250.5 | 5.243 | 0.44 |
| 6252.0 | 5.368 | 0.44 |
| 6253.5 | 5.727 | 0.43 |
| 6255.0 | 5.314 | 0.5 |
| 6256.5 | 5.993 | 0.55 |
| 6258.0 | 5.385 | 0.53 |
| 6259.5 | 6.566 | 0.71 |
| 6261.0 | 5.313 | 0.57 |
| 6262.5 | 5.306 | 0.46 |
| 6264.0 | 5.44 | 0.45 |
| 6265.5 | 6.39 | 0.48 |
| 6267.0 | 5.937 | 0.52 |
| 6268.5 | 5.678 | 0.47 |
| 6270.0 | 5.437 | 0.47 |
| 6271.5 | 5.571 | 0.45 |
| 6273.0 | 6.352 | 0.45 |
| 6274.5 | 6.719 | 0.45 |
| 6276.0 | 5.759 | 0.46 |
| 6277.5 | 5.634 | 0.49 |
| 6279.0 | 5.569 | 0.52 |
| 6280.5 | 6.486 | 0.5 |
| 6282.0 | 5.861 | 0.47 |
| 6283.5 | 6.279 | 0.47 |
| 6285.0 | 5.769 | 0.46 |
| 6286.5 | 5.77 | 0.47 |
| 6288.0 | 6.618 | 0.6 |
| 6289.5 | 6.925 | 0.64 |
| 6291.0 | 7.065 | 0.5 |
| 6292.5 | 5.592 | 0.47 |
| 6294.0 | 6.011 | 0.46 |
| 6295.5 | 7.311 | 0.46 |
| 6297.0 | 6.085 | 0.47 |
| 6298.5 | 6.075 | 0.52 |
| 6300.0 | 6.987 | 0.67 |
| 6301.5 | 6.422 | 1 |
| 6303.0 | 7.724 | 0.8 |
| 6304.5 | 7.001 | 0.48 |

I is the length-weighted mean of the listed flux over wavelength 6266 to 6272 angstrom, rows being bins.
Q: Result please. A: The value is 5.7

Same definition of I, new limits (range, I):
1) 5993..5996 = 7.1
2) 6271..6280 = 6.0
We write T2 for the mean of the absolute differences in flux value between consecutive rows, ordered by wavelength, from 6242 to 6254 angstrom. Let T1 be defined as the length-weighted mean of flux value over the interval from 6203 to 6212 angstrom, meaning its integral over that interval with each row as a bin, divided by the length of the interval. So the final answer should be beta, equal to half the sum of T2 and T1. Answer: 3.37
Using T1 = 6.3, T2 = 0.46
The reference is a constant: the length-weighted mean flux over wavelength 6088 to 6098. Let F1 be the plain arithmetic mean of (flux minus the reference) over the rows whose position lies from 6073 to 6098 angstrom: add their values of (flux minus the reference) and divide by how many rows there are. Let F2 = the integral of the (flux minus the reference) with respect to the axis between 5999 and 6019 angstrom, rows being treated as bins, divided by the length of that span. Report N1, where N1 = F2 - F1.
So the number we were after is -1.3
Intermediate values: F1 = -0.3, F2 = -1.6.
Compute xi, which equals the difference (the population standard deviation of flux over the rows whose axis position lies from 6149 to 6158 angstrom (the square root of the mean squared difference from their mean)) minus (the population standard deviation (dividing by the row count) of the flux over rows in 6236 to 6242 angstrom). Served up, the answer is -0.10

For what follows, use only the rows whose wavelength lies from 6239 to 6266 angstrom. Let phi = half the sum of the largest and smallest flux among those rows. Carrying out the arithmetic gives 5.4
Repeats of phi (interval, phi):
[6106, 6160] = 7.3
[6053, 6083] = 7.5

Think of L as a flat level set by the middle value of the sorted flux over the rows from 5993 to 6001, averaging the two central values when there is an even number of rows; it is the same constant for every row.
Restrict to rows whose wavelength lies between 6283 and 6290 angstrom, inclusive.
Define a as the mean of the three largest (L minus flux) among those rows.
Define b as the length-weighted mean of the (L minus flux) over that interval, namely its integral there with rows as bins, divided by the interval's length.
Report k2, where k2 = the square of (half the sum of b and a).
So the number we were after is 1.2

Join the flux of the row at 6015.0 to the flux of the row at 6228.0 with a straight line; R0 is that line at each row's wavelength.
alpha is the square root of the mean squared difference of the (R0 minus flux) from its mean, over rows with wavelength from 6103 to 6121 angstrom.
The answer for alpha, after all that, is 0.83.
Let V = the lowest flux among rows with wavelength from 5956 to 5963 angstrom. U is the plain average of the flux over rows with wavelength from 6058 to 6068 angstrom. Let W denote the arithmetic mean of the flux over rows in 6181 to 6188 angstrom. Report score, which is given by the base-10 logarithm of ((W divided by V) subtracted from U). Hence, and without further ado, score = 0.772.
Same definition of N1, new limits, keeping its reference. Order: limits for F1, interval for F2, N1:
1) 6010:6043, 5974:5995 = -0.7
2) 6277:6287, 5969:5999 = 0.6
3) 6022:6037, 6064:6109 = 0.4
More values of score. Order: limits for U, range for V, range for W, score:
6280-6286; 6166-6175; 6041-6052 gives 0.639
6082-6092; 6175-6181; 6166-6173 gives 0.834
